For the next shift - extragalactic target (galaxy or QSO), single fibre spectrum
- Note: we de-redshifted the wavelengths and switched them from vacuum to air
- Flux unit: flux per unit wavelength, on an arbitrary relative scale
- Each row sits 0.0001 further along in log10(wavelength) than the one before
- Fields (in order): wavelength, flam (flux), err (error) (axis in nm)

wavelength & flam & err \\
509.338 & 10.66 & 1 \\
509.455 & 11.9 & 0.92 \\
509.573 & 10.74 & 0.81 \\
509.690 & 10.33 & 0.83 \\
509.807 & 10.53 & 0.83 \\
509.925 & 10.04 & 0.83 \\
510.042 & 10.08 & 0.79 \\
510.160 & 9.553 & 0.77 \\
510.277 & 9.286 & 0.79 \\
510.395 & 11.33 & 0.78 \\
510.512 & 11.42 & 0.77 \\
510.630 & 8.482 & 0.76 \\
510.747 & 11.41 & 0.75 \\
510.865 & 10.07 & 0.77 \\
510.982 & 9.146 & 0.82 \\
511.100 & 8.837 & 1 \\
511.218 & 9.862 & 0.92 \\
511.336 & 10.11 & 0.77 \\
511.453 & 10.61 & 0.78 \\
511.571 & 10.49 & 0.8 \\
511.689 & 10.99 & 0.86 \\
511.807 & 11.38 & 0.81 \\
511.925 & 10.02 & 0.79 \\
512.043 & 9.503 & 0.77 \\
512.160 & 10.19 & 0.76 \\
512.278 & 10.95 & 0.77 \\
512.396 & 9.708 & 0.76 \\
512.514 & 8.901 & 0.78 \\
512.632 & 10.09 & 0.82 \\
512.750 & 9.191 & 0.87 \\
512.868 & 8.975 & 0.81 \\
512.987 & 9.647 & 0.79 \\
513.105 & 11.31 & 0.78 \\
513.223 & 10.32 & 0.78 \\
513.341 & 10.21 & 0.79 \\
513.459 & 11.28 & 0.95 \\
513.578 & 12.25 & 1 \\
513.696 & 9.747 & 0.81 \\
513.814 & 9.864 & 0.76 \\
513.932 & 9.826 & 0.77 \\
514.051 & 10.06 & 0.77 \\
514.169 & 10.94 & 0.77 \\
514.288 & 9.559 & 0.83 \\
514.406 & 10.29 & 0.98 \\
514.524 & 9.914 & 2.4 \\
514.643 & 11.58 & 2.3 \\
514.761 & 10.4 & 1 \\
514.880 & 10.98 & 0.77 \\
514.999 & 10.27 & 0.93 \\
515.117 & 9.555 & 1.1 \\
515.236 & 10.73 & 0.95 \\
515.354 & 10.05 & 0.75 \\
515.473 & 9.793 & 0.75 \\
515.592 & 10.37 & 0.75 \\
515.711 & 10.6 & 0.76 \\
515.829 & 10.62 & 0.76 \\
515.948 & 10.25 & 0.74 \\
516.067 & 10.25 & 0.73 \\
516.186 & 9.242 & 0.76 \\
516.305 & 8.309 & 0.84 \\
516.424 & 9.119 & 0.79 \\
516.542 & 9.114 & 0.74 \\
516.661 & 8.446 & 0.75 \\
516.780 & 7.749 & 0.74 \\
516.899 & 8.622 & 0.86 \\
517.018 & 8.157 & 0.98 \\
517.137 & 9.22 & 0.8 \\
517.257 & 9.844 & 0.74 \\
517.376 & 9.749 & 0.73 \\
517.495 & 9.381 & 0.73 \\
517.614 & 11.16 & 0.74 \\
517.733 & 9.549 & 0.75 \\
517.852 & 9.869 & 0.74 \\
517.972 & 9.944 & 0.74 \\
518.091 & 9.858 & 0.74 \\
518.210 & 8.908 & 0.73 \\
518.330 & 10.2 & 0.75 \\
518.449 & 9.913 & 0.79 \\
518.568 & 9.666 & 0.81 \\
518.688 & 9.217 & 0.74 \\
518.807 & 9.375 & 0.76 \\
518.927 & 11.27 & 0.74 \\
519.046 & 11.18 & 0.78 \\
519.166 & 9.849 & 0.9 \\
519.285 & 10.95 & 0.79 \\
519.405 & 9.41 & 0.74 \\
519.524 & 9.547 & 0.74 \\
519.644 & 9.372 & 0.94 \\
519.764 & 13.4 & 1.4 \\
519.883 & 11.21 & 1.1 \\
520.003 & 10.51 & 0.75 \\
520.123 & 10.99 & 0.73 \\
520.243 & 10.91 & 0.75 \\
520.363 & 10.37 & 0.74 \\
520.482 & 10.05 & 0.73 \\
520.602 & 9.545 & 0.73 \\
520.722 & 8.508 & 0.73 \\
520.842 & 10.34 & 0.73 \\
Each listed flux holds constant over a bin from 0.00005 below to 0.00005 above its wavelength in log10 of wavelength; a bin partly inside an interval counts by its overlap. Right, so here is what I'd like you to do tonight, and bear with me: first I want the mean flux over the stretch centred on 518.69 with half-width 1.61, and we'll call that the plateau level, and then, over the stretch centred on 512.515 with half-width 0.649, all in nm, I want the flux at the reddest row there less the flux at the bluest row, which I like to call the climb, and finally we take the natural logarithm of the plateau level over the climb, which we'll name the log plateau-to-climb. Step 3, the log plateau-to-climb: 2.06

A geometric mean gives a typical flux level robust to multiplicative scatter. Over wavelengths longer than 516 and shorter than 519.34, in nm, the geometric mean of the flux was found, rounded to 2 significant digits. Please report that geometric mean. 9.5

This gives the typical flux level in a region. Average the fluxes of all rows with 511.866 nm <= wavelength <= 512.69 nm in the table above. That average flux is 9.9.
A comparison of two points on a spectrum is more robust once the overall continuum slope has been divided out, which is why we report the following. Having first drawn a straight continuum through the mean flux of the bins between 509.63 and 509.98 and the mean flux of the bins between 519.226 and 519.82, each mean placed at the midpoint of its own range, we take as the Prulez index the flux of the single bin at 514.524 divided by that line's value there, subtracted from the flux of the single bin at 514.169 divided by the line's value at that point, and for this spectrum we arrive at 0.10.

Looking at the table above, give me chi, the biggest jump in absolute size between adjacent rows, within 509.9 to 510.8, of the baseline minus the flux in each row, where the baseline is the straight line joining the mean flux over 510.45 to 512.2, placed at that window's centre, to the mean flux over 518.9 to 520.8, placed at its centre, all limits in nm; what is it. 2.94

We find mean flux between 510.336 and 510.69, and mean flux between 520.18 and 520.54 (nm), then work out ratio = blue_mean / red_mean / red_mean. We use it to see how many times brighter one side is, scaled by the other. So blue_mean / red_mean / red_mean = 0.095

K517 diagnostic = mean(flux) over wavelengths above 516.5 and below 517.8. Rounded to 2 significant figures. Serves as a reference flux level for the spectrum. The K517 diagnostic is 9.2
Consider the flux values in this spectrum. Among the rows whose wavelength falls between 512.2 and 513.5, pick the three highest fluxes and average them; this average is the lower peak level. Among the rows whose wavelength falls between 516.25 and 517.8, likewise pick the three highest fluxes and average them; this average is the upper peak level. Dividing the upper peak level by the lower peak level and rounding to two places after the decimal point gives 0.92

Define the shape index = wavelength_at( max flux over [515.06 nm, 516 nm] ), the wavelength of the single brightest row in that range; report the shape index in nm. 515.236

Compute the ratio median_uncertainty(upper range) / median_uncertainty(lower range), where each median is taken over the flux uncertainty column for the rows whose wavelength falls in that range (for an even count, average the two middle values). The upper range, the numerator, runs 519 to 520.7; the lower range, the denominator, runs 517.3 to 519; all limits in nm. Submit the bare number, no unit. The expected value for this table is 1.01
